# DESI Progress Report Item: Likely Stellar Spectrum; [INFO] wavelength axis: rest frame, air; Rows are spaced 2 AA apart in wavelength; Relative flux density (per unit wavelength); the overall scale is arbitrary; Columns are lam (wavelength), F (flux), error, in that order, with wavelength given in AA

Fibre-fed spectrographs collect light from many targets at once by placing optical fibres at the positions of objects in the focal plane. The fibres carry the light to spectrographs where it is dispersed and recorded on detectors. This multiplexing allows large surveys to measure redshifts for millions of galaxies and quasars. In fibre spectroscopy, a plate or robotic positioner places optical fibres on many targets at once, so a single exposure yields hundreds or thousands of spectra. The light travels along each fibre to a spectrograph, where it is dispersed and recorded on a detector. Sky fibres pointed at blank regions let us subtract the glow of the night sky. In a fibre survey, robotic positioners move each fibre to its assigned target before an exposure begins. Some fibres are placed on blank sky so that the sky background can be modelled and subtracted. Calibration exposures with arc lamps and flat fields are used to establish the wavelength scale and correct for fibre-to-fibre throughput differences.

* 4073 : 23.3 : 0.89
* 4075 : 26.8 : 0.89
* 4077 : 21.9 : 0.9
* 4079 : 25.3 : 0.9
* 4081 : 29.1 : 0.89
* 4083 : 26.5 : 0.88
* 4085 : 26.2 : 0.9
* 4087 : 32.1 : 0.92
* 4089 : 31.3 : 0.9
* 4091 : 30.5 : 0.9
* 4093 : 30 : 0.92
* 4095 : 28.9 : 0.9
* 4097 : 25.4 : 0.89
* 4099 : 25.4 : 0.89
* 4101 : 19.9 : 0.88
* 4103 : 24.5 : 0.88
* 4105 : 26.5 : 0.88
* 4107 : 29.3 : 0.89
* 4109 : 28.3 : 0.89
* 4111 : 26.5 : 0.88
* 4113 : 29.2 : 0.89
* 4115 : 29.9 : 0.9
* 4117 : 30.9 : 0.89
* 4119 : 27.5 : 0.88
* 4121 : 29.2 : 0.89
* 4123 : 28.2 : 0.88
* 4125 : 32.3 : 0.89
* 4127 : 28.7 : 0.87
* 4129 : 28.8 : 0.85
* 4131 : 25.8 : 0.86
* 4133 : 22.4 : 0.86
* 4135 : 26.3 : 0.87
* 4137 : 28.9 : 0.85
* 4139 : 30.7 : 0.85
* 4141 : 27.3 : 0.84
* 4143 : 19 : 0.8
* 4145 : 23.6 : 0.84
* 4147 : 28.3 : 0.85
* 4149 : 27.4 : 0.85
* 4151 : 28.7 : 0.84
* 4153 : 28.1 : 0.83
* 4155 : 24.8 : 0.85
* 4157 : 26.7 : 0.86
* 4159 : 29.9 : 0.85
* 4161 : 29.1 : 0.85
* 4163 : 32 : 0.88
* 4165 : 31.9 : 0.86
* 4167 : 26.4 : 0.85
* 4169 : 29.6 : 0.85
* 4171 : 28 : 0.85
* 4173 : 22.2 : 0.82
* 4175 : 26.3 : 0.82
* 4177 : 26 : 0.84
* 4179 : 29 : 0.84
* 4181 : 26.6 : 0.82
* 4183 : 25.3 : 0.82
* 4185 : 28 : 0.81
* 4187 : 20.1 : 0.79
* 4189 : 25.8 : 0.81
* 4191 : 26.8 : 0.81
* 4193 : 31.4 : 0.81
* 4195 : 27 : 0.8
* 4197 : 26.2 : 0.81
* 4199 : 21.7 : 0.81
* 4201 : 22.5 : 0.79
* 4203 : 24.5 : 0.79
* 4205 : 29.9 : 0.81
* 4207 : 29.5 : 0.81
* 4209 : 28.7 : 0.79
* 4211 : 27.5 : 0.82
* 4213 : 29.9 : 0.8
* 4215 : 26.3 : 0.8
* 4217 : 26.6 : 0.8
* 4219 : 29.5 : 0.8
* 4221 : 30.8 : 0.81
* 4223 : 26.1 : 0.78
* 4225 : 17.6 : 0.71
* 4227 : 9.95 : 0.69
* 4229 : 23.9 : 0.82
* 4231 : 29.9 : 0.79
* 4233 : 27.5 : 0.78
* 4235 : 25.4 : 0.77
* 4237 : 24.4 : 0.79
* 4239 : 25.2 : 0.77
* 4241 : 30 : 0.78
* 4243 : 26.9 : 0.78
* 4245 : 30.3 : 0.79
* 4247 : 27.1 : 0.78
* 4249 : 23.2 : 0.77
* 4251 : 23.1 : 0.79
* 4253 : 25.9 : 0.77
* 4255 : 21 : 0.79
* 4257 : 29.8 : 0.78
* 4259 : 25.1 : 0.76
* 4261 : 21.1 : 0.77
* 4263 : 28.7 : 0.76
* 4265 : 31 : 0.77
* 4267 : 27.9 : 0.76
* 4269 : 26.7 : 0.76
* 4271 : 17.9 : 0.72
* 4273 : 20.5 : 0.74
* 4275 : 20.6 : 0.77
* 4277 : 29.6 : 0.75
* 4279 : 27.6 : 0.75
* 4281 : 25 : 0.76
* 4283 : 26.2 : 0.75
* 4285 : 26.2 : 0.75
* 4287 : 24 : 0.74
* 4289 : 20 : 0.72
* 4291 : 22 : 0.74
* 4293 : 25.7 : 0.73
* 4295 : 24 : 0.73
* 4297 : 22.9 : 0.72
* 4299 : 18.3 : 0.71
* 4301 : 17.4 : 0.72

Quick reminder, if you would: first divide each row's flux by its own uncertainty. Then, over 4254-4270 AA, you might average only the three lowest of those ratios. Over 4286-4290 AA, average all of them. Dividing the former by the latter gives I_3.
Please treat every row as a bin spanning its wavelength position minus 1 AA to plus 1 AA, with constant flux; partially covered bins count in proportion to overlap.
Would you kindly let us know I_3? 0.963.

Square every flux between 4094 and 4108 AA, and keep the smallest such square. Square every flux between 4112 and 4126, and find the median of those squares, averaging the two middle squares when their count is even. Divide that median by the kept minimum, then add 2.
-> 4.15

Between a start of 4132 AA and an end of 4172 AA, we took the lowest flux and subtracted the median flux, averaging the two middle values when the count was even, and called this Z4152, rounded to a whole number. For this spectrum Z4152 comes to -9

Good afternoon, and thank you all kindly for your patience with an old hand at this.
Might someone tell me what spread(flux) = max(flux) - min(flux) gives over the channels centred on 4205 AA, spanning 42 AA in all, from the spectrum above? 13.8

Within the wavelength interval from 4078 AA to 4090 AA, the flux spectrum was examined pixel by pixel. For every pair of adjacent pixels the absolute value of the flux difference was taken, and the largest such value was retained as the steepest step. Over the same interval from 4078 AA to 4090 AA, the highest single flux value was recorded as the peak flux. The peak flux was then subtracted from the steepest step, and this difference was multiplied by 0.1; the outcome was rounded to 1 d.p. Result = -2.6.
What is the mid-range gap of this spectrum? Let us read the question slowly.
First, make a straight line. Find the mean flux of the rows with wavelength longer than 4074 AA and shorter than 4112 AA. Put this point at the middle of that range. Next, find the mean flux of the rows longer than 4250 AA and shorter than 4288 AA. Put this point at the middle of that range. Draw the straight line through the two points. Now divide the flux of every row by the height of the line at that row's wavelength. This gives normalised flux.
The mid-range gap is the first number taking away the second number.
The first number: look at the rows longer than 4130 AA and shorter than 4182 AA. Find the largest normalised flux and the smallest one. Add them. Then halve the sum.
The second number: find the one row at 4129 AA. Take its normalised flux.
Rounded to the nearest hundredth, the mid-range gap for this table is -0.11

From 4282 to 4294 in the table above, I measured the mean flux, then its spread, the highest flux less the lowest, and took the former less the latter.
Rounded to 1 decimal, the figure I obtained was 17.8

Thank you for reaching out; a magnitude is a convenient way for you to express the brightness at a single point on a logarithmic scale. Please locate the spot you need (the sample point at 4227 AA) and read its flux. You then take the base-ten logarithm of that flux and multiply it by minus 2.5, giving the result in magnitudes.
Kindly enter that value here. -2.49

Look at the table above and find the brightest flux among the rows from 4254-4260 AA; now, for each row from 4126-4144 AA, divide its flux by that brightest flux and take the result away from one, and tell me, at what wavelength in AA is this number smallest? 4139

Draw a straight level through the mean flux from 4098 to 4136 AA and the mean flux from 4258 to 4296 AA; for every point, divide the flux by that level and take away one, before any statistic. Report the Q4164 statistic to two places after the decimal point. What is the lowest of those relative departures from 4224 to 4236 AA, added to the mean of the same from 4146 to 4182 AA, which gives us -0.56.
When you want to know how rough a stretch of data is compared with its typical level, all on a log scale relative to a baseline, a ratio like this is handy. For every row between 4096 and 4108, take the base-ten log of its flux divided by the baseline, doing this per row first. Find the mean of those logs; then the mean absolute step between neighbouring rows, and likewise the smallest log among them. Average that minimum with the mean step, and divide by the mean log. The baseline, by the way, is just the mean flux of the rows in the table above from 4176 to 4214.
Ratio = 1.3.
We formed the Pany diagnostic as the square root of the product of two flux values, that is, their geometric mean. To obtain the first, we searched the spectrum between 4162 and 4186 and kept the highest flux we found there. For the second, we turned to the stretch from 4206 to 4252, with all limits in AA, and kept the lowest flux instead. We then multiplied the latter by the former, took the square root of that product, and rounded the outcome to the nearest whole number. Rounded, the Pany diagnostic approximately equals 18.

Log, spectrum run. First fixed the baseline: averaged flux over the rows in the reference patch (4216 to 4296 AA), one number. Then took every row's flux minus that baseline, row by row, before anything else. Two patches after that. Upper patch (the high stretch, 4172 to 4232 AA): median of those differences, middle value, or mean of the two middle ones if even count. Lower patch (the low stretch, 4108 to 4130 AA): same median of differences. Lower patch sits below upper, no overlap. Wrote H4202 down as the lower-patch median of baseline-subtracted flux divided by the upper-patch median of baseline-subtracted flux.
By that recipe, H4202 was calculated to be 3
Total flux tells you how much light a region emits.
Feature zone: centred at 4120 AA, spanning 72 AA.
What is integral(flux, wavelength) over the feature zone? 1982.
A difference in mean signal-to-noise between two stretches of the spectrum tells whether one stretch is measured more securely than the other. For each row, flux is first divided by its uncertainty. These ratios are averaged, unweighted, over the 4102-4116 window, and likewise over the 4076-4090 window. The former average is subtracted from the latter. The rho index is -0.7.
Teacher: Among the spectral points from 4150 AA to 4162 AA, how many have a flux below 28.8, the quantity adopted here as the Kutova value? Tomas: 4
